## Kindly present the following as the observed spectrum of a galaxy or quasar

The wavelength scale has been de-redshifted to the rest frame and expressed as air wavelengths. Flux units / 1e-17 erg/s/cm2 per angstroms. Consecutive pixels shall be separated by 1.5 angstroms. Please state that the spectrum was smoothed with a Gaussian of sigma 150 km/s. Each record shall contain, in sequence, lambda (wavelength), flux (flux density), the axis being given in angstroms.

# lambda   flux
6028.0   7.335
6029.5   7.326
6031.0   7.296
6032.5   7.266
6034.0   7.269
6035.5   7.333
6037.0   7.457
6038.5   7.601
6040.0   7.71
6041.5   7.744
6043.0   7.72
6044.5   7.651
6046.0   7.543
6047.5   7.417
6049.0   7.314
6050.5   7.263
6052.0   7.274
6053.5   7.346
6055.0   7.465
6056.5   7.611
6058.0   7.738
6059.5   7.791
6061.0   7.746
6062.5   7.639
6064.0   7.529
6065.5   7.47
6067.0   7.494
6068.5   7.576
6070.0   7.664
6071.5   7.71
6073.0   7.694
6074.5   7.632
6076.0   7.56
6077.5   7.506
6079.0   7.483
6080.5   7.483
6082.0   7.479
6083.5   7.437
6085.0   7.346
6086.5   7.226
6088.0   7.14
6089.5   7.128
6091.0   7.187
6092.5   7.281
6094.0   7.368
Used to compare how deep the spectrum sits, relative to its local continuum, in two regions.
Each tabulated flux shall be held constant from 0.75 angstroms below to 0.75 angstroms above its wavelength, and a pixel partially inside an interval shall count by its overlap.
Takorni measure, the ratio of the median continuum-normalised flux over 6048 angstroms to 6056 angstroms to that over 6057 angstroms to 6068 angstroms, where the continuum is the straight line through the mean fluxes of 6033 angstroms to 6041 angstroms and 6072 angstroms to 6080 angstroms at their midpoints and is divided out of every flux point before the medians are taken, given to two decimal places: 0.96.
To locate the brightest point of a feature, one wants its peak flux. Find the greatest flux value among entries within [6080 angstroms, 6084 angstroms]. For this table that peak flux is 7.483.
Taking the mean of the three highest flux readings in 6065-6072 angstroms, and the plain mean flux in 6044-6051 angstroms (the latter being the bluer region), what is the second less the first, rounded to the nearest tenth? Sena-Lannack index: -0.2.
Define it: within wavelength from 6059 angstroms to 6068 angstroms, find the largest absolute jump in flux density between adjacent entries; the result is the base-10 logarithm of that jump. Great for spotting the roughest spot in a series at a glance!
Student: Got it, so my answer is -0.96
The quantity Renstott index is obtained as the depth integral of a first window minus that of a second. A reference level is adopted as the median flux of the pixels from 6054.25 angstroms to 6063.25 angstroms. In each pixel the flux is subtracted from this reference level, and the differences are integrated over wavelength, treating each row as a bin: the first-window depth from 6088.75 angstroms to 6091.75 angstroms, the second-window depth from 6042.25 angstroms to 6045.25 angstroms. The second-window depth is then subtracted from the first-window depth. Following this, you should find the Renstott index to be 1.6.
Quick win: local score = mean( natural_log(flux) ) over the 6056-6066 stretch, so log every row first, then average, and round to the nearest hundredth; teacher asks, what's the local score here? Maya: 2.03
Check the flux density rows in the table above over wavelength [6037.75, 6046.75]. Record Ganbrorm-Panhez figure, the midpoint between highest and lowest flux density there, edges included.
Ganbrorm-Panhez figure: 7.64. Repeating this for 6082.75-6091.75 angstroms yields 7.28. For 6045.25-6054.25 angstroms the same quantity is 7.40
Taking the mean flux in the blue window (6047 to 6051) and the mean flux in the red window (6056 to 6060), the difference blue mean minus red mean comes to -0.38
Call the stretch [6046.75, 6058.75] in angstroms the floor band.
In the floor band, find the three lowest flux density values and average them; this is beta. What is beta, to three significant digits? 7.28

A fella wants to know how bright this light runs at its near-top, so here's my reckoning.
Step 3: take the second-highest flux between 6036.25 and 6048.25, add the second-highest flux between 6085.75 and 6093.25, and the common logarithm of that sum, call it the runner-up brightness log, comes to 1.17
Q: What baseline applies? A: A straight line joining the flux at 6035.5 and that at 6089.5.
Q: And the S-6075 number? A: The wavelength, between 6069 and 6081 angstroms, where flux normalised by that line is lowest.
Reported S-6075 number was 6079.0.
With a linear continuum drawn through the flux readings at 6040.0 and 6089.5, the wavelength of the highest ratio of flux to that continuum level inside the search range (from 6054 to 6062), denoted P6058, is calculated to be 6059.5 angstroms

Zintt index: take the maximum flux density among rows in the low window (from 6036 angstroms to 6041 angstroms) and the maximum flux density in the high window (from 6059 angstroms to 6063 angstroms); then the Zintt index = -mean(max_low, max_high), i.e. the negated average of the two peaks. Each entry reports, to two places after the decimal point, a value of -7.75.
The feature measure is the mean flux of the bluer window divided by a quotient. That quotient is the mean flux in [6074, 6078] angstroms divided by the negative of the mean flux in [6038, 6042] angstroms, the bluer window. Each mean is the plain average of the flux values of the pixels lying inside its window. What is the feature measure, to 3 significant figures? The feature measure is -7.81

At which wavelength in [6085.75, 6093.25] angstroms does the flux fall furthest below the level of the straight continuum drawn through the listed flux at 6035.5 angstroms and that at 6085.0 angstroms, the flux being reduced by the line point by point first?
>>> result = 6089.5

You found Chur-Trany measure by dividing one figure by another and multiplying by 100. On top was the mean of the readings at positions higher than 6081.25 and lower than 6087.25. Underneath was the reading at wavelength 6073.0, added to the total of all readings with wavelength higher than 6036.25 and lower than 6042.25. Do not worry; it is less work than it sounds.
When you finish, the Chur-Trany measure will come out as 19.30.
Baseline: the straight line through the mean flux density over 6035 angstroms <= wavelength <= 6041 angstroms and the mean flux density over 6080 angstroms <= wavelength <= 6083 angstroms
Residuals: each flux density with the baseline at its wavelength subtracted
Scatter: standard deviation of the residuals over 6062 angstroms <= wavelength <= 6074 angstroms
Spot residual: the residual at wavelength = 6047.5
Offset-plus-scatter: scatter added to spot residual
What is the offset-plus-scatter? 0.0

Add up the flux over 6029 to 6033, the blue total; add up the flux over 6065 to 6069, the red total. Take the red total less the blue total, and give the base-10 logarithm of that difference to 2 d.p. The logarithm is -0.19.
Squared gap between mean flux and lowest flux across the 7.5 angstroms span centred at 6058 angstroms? 0.042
